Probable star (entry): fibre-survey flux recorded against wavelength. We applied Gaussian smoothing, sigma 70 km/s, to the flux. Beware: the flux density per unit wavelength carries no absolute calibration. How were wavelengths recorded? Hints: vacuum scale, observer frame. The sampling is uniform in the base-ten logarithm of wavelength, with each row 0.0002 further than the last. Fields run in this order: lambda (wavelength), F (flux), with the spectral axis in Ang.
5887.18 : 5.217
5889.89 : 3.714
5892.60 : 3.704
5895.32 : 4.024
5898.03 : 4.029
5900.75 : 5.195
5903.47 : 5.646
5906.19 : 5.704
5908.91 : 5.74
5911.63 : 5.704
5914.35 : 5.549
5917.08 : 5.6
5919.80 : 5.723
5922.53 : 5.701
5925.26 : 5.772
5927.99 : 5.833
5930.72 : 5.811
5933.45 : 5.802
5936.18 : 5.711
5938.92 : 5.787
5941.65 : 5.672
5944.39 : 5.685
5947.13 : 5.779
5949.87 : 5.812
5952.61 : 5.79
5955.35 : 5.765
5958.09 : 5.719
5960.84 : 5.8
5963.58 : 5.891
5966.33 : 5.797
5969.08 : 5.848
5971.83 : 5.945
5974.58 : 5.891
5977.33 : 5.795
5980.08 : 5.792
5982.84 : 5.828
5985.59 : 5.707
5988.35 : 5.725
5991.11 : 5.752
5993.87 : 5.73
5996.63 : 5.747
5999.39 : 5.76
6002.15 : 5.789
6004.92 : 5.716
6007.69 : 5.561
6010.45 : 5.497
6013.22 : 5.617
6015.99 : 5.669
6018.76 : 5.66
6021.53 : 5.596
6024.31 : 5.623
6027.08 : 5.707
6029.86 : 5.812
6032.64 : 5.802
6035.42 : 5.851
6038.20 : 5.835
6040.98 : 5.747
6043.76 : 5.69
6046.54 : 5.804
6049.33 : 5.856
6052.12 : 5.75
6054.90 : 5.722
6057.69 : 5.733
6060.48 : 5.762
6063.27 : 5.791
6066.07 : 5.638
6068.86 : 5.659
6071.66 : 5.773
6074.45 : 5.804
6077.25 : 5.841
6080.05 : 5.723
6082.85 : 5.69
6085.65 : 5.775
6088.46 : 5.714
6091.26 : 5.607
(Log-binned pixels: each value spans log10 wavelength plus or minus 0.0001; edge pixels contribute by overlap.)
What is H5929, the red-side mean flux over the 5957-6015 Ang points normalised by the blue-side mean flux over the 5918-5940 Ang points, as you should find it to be 1.00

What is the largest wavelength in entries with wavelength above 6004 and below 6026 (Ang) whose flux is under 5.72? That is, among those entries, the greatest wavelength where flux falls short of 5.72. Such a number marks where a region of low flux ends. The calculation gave 6024.31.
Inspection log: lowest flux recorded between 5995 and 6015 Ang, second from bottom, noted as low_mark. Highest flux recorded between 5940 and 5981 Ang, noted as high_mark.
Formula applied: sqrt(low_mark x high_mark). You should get 5.75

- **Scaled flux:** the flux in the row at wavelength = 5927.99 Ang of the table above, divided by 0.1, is 58.3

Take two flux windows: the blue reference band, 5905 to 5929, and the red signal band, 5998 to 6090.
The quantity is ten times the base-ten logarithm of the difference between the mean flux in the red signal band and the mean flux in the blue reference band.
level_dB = -16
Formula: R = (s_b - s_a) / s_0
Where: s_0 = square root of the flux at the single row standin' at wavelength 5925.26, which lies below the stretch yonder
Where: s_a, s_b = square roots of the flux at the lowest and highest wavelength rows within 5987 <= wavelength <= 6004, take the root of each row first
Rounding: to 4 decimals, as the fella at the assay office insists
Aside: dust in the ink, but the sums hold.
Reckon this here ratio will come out 0.0056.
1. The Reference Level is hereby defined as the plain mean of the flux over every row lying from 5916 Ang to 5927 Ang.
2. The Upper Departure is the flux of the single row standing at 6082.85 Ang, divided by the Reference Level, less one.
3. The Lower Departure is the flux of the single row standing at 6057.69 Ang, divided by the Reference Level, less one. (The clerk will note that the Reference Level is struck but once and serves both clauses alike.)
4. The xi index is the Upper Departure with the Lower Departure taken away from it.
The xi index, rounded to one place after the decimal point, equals 0.0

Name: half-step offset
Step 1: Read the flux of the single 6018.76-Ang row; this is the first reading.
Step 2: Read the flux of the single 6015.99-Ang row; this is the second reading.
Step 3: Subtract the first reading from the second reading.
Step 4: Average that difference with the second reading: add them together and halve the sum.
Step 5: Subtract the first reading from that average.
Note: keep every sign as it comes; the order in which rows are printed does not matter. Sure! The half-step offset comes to -2.82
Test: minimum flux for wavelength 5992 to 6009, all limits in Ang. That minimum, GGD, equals 5.561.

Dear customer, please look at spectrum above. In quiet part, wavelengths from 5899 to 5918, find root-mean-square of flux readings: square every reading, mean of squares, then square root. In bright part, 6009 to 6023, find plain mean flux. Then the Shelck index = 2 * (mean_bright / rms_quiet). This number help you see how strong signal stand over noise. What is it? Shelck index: 2.005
